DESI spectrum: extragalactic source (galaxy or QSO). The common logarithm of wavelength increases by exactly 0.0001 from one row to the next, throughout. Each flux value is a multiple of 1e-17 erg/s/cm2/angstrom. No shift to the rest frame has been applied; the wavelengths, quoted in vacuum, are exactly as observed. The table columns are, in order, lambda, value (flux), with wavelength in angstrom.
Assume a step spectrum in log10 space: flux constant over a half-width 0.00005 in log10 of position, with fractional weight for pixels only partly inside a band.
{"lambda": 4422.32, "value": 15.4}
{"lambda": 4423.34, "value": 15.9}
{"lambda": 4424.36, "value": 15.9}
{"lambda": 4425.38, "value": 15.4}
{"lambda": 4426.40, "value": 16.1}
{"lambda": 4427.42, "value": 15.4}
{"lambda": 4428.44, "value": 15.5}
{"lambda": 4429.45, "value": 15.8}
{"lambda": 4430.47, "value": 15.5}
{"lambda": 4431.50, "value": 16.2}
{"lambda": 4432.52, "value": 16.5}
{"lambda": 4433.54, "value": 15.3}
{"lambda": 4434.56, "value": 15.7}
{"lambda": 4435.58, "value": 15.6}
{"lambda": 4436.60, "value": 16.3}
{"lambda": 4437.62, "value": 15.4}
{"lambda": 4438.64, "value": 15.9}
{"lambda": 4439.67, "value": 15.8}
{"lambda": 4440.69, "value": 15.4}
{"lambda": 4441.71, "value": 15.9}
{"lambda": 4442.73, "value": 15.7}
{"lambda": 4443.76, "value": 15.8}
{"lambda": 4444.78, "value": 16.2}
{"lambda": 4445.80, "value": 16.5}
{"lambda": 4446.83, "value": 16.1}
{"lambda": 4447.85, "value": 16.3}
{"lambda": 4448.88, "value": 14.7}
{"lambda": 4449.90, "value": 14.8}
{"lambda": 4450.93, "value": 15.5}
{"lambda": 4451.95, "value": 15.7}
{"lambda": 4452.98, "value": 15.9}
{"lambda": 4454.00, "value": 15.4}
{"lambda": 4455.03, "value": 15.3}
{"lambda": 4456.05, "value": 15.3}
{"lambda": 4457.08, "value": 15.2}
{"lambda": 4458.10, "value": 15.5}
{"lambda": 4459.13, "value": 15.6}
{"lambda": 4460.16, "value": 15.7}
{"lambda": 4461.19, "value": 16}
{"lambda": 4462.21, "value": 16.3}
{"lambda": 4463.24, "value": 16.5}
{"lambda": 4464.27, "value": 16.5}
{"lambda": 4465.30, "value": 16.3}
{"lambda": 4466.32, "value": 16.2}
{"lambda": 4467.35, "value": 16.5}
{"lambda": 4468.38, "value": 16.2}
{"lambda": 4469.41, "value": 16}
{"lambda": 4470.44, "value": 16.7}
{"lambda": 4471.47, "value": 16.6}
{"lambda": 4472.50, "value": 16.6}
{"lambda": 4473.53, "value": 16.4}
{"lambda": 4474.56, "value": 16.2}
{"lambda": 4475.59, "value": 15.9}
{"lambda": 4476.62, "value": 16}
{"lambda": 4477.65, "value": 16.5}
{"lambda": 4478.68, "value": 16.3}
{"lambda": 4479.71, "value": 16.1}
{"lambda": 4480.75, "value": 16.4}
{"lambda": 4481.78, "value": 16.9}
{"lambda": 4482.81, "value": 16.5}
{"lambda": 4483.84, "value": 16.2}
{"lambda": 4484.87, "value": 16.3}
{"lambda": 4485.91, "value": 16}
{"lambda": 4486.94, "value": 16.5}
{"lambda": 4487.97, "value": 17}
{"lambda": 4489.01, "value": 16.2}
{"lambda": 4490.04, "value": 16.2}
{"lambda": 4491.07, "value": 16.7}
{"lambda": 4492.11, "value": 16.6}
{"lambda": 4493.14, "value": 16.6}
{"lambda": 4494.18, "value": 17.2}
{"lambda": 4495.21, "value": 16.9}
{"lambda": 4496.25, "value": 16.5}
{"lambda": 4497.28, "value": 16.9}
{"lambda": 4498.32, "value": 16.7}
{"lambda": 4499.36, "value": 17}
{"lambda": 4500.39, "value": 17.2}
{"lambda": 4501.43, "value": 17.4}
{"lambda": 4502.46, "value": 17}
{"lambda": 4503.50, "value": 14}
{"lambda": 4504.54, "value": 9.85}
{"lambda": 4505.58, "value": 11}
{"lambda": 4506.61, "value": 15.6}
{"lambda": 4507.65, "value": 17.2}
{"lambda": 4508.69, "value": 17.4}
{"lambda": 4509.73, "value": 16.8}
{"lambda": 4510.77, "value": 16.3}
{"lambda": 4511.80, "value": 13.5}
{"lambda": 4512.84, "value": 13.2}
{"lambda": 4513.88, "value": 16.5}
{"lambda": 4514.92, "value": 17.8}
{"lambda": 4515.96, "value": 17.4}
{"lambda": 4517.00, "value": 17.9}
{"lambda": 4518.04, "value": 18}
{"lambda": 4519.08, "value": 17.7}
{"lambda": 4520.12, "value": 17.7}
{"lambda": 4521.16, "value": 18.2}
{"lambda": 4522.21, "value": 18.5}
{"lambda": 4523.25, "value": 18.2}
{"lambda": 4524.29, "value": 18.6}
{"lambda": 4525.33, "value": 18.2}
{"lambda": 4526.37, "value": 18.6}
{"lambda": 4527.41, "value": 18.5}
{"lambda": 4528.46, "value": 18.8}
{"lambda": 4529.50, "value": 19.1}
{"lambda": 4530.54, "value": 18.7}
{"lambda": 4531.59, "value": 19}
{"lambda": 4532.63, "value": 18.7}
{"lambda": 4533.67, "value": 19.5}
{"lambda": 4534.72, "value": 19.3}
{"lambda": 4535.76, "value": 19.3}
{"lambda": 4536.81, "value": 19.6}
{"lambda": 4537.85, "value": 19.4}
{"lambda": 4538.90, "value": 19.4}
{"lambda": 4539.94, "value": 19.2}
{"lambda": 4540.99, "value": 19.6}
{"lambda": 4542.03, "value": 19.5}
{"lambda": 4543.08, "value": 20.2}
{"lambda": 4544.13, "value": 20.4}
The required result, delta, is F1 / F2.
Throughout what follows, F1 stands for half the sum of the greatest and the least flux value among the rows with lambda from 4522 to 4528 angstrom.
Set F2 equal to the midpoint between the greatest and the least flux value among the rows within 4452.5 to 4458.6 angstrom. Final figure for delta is 1.18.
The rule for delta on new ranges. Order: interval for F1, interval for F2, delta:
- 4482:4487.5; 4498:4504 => 1.04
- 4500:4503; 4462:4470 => 1.06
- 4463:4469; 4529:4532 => 0.87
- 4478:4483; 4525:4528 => 0.90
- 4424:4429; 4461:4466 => 0.97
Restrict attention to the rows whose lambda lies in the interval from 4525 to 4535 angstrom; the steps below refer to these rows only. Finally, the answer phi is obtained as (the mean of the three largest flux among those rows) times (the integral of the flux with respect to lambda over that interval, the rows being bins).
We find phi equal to 3636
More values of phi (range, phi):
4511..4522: 3338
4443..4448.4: 1422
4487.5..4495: 2119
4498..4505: 1879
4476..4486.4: 2822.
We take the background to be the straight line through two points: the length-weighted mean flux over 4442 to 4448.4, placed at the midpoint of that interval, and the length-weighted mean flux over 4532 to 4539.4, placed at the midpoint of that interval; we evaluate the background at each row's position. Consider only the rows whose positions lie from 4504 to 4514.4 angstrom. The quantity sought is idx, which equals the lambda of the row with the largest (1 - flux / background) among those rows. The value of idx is 4504.54 angstrom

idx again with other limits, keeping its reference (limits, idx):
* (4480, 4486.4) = 4485.91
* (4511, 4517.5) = 4512.84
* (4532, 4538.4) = 4532.63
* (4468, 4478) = 4475.59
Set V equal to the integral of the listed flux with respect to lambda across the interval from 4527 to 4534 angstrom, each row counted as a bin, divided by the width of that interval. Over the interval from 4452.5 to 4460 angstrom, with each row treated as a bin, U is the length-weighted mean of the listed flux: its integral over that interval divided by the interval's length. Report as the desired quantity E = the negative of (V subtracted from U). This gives 3.41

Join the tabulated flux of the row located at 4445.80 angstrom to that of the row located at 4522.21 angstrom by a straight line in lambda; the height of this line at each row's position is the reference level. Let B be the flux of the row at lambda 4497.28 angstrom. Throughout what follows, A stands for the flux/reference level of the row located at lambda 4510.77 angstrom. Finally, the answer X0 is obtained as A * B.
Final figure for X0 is 15.1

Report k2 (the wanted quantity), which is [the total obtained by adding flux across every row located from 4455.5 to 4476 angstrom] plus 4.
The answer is 326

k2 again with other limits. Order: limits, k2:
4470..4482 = 201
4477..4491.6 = 234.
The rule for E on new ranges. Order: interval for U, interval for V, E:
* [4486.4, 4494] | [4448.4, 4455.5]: -1.24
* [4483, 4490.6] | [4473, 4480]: -0.15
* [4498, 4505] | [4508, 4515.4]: 0.34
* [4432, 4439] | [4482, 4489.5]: 0.57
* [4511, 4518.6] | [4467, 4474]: 0.07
